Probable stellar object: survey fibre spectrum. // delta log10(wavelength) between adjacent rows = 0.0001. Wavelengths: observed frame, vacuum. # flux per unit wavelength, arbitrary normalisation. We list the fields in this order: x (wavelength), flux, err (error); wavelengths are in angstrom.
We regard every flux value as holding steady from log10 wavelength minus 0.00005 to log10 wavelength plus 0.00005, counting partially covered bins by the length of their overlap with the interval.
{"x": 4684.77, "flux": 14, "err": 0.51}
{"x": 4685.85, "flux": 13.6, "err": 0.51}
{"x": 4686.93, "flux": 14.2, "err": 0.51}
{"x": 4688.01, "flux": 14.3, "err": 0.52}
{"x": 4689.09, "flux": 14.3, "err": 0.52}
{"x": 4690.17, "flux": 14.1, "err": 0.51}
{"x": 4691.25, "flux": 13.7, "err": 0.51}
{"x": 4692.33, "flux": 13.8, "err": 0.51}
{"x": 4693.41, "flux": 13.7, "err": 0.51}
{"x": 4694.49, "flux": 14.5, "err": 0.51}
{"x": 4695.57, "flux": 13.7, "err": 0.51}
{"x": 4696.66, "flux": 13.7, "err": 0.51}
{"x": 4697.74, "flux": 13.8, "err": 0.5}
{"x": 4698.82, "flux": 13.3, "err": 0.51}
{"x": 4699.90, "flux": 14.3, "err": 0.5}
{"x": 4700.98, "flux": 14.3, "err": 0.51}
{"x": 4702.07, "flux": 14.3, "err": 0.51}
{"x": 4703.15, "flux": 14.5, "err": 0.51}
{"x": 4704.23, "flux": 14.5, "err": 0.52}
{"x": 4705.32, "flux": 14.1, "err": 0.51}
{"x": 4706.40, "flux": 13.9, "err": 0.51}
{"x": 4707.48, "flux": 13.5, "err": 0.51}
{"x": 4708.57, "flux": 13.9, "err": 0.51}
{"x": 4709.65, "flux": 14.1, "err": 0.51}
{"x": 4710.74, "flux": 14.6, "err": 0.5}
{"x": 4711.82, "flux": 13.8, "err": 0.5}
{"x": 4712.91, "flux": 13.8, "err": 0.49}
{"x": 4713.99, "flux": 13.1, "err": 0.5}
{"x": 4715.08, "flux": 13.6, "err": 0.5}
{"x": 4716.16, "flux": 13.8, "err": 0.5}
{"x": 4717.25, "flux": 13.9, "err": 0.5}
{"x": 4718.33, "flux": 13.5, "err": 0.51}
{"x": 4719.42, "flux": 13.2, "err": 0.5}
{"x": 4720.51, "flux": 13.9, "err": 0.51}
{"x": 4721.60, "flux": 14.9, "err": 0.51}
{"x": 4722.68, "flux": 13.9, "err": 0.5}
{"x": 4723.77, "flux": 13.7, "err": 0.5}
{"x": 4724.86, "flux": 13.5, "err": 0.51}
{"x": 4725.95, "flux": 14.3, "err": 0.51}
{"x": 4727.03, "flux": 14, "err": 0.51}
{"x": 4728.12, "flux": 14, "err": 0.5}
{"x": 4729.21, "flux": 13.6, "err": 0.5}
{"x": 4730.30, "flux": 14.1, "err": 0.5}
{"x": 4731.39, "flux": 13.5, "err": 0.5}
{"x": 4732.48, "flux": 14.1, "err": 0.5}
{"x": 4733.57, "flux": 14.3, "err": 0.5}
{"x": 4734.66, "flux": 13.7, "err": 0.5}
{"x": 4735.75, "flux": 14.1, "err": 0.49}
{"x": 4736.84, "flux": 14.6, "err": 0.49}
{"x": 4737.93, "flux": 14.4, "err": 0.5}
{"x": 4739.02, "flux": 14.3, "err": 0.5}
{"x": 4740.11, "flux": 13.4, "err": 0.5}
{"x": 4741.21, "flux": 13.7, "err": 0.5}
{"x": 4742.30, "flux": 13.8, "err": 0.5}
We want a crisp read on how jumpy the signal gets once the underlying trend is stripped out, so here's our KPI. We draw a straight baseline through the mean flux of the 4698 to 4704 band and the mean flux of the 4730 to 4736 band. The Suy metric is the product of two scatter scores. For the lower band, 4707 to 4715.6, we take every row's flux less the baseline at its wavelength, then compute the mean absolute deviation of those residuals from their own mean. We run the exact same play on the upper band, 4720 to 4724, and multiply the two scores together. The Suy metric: 0.12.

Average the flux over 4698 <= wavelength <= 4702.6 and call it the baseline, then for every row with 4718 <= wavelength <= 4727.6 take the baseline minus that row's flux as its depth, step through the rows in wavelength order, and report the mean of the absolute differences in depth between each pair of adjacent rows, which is 0.56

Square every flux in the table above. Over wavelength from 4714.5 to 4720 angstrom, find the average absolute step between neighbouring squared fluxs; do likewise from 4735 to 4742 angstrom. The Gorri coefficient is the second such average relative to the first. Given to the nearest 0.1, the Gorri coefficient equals 1.6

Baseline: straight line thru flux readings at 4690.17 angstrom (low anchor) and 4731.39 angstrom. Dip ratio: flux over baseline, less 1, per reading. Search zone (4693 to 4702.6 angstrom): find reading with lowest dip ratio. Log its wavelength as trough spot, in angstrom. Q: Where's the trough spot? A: 4698.82 angstrom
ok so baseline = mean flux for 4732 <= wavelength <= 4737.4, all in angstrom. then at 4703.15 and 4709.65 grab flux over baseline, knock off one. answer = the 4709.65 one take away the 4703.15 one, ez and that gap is -0.03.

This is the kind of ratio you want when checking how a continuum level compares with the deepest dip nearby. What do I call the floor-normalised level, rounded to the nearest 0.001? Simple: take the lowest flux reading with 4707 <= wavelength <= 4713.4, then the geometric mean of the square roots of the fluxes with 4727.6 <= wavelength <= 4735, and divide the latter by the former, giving 0.276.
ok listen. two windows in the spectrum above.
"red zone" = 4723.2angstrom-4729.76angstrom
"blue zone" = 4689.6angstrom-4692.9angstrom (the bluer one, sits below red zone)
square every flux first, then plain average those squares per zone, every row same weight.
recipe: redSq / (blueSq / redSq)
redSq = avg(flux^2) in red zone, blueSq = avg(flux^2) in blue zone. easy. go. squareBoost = 191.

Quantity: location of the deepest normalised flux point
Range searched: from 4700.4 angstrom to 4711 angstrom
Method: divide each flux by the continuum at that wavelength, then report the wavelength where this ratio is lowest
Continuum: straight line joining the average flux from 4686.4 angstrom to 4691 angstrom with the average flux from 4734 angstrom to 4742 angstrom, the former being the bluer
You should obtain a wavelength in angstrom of 4707.48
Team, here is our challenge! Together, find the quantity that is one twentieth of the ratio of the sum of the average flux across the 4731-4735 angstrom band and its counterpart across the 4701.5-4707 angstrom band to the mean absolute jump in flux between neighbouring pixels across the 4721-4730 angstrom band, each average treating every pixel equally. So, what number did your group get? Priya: 3.40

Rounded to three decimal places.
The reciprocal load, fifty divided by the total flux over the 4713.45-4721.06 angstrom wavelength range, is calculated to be 0.526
